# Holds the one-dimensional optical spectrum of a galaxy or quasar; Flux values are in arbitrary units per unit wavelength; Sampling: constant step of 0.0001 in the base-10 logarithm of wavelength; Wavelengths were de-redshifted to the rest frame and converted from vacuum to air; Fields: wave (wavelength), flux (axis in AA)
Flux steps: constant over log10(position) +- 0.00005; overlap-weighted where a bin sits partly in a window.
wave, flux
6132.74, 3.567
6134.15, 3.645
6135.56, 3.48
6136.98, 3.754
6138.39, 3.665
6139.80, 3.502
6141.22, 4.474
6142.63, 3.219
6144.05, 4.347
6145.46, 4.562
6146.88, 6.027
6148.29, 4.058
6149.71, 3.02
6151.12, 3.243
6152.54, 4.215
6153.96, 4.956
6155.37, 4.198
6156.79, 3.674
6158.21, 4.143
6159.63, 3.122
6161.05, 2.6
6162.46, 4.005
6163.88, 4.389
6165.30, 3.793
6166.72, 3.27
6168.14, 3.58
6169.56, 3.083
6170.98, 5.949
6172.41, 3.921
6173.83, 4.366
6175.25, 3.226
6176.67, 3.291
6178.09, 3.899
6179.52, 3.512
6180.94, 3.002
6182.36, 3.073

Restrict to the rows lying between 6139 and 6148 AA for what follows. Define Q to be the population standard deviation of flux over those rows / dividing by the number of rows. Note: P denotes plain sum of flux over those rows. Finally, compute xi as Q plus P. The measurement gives 27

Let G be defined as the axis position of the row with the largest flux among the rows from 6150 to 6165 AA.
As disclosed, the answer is 6153.96 AA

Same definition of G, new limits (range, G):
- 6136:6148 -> 6146.88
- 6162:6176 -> 6170.98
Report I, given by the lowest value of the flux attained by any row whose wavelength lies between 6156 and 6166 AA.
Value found 2.6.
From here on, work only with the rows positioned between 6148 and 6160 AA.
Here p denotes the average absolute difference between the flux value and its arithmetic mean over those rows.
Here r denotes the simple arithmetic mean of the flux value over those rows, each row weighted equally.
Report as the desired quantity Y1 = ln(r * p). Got 0.69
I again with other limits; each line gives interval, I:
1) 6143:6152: 3.02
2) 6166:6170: 3.083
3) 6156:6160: 3.122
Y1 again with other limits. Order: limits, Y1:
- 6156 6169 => 0.43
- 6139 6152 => 1.06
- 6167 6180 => 0.83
